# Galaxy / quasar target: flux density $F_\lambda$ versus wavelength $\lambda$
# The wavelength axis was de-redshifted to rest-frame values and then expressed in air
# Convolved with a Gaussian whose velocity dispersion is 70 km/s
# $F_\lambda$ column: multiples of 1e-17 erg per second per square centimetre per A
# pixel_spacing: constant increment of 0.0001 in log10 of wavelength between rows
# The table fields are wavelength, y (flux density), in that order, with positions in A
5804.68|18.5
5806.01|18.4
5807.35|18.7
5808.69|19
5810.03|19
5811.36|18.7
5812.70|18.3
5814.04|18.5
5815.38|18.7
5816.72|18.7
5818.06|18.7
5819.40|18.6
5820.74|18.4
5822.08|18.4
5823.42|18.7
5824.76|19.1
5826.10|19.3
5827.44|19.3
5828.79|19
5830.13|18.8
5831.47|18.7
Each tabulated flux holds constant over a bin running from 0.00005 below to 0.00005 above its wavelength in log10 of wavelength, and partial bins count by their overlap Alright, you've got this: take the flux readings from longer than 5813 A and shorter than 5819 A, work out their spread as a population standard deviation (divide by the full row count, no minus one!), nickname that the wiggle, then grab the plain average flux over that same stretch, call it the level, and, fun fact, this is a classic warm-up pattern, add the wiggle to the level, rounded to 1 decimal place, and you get 18.7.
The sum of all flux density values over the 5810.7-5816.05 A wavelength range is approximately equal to 74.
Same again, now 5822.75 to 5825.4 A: 38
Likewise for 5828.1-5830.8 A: 38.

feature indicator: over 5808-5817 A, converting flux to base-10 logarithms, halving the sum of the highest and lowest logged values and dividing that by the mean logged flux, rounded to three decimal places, 0.999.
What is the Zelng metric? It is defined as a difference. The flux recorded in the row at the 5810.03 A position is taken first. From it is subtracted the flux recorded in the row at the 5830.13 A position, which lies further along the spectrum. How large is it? 0.20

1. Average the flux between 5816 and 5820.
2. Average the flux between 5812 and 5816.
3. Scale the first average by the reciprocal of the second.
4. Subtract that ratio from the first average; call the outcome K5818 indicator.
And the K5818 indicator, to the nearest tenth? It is 17.7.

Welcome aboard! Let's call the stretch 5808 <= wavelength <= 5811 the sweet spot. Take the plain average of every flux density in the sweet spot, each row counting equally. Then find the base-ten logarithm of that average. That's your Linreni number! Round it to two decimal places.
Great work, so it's 1.28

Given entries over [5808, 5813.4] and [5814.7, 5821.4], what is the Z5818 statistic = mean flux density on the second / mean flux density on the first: 0.993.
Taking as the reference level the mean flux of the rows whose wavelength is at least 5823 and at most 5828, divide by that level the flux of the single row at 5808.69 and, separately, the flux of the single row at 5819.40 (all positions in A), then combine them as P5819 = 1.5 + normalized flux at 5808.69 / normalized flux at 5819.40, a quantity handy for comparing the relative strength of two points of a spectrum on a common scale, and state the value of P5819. 2.52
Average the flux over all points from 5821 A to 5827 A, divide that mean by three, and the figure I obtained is 6.29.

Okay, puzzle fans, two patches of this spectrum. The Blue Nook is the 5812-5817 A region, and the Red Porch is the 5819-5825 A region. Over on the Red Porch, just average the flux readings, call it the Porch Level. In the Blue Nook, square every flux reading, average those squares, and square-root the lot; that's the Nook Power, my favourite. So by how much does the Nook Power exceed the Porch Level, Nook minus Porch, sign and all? -0.1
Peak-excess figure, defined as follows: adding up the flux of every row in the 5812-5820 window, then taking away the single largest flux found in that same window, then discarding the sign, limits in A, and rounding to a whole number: 93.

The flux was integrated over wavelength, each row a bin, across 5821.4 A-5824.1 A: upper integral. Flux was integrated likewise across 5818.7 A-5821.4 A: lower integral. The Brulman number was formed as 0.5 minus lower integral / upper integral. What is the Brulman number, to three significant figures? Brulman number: -0.497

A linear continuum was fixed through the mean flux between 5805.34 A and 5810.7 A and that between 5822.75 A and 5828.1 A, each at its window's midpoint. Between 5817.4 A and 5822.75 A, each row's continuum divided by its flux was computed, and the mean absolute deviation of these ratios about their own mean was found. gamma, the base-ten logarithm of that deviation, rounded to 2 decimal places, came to -2.08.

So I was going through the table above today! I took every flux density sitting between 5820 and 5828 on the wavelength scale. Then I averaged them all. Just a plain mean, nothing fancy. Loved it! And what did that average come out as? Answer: 18.9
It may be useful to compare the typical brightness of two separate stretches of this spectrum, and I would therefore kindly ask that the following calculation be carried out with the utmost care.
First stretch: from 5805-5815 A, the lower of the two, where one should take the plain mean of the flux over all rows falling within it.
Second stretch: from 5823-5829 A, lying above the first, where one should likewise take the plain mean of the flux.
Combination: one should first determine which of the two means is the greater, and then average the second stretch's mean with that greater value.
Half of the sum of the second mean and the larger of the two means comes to 19.1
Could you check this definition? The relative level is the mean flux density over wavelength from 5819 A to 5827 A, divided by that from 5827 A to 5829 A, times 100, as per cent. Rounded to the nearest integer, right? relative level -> 98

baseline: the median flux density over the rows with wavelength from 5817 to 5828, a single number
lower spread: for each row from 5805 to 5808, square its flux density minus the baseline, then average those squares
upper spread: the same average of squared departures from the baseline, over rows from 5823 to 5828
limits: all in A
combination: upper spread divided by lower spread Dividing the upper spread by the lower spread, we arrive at 5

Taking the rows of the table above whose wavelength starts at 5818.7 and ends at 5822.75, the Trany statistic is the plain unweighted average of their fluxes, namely 18.47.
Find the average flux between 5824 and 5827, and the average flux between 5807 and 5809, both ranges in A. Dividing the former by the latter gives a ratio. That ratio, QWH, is 1.02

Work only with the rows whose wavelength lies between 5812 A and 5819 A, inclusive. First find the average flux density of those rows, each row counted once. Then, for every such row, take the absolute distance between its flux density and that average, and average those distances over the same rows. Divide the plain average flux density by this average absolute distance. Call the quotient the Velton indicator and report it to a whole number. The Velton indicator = 129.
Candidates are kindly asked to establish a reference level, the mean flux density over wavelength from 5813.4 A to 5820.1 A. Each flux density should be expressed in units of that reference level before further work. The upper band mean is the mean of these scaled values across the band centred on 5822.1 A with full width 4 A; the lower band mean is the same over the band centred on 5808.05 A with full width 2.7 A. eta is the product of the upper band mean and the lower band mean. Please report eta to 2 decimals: 1.00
